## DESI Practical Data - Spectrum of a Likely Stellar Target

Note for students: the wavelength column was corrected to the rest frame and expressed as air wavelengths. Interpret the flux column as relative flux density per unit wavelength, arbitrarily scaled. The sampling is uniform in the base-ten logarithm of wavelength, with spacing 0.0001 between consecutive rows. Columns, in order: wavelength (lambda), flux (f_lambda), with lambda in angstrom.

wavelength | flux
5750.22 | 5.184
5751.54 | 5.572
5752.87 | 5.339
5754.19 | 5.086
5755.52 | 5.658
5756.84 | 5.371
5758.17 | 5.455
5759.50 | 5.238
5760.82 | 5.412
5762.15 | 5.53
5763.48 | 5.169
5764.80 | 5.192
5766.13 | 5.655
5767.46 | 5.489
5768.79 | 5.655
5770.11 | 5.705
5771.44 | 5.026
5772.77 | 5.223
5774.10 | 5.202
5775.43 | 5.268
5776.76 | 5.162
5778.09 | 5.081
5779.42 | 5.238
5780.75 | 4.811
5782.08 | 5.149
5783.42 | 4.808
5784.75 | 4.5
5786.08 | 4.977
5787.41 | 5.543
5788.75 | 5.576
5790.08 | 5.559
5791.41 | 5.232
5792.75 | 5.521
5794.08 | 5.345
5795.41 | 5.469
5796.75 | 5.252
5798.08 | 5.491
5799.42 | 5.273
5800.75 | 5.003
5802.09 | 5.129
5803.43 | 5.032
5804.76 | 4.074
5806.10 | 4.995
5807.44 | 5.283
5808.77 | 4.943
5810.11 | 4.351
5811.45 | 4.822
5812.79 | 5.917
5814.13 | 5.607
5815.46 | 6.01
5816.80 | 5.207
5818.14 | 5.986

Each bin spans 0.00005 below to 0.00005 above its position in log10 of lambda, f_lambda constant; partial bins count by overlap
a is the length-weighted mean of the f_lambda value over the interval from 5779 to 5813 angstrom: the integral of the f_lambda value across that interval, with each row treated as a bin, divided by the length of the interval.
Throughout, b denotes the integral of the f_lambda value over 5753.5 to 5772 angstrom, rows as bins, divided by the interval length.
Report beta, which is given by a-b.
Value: -0.29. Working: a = 5.11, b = 5.41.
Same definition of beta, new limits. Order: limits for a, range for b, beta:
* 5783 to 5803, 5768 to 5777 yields -0.08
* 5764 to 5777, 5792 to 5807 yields 0.22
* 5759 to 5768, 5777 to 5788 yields 0.37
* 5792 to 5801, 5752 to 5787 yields 0.10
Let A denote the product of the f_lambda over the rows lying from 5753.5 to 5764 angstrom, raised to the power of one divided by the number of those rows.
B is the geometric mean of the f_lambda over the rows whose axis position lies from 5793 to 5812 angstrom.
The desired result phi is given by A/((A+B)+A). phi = 0.341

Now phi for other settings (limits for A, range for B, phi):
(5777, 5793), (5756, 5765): 0.329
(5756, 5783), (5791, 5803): 0.333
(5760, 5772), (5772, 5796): 0.338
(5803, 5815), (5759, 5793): 0.327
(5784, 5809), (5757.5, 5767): 0.329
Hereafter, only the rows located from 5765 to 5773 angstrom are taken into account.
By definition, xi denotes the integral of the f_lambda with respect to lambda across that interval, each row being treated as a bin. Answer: 43.6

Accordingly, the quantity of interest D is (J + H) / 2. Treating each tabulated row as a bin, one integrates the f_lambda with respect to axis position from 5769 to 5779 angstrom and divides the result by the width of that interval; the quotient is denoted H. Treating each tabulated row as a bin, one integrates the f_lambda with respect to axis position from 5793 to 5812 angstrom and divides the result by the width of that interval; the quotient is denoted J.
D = 5.15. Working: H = 5.260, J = 5.05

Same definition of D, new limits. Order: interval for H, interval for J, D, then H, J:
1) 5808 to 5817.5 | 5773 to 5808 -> 5.21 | 5.272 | 5.15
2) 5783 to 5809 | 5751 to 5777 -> 5.27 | 5.158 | 5.37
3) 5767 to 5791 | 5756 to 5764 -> 5.29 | 5.219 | 5.37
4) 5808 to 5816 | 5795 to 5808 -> 5.18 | 5.269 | 5.09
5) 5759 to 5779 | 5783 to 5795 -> 5.29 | 5.335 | 5.25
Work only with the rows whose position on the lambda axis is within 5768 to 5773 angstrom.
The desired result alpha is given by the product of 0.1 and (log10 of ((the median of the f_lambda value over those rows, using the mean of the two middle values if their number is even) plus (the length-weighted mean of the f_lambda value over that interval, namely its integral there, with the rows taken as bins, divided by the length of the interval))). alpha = 0.104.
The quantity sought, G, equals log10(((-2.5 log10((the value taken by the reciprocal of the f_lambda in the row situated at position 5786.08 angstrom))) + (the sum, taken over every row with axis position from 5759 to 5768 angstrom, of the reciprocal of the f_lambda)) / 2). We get 0.182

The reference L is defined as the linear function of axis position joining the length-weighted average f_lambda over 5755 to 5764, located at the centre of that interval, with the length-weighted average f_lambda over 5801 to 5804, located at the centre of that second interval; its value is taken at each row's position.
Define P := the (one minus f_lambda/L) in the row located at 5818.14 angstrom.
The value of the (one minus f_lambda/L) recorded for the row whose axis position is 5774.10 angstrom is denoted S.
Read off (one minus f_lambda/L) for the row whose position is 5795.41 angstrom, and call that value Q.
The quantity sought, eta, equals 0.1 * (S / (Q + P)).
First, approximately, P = -0.21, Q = -0.069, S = 0.016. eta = -0.01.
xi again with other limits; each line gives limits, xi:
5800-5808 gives 39.3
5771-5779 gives 41.3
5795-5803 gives 42.0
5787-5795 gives 43.7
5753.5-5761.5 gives 43.0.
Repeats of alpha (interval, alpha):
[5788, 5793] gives 0.104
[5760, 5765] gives 0.103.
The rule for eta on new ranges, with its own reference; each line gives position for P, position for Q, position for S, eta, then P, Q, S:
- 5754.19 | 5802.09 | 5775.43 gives 0.00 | 0.07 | -0.013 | 0.001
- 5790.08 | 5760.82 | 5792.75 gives 0.09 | -0.08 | -0.004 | -0.075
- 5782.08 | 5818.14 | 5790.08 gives 0.04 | 0.01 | -0.214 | -0.078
